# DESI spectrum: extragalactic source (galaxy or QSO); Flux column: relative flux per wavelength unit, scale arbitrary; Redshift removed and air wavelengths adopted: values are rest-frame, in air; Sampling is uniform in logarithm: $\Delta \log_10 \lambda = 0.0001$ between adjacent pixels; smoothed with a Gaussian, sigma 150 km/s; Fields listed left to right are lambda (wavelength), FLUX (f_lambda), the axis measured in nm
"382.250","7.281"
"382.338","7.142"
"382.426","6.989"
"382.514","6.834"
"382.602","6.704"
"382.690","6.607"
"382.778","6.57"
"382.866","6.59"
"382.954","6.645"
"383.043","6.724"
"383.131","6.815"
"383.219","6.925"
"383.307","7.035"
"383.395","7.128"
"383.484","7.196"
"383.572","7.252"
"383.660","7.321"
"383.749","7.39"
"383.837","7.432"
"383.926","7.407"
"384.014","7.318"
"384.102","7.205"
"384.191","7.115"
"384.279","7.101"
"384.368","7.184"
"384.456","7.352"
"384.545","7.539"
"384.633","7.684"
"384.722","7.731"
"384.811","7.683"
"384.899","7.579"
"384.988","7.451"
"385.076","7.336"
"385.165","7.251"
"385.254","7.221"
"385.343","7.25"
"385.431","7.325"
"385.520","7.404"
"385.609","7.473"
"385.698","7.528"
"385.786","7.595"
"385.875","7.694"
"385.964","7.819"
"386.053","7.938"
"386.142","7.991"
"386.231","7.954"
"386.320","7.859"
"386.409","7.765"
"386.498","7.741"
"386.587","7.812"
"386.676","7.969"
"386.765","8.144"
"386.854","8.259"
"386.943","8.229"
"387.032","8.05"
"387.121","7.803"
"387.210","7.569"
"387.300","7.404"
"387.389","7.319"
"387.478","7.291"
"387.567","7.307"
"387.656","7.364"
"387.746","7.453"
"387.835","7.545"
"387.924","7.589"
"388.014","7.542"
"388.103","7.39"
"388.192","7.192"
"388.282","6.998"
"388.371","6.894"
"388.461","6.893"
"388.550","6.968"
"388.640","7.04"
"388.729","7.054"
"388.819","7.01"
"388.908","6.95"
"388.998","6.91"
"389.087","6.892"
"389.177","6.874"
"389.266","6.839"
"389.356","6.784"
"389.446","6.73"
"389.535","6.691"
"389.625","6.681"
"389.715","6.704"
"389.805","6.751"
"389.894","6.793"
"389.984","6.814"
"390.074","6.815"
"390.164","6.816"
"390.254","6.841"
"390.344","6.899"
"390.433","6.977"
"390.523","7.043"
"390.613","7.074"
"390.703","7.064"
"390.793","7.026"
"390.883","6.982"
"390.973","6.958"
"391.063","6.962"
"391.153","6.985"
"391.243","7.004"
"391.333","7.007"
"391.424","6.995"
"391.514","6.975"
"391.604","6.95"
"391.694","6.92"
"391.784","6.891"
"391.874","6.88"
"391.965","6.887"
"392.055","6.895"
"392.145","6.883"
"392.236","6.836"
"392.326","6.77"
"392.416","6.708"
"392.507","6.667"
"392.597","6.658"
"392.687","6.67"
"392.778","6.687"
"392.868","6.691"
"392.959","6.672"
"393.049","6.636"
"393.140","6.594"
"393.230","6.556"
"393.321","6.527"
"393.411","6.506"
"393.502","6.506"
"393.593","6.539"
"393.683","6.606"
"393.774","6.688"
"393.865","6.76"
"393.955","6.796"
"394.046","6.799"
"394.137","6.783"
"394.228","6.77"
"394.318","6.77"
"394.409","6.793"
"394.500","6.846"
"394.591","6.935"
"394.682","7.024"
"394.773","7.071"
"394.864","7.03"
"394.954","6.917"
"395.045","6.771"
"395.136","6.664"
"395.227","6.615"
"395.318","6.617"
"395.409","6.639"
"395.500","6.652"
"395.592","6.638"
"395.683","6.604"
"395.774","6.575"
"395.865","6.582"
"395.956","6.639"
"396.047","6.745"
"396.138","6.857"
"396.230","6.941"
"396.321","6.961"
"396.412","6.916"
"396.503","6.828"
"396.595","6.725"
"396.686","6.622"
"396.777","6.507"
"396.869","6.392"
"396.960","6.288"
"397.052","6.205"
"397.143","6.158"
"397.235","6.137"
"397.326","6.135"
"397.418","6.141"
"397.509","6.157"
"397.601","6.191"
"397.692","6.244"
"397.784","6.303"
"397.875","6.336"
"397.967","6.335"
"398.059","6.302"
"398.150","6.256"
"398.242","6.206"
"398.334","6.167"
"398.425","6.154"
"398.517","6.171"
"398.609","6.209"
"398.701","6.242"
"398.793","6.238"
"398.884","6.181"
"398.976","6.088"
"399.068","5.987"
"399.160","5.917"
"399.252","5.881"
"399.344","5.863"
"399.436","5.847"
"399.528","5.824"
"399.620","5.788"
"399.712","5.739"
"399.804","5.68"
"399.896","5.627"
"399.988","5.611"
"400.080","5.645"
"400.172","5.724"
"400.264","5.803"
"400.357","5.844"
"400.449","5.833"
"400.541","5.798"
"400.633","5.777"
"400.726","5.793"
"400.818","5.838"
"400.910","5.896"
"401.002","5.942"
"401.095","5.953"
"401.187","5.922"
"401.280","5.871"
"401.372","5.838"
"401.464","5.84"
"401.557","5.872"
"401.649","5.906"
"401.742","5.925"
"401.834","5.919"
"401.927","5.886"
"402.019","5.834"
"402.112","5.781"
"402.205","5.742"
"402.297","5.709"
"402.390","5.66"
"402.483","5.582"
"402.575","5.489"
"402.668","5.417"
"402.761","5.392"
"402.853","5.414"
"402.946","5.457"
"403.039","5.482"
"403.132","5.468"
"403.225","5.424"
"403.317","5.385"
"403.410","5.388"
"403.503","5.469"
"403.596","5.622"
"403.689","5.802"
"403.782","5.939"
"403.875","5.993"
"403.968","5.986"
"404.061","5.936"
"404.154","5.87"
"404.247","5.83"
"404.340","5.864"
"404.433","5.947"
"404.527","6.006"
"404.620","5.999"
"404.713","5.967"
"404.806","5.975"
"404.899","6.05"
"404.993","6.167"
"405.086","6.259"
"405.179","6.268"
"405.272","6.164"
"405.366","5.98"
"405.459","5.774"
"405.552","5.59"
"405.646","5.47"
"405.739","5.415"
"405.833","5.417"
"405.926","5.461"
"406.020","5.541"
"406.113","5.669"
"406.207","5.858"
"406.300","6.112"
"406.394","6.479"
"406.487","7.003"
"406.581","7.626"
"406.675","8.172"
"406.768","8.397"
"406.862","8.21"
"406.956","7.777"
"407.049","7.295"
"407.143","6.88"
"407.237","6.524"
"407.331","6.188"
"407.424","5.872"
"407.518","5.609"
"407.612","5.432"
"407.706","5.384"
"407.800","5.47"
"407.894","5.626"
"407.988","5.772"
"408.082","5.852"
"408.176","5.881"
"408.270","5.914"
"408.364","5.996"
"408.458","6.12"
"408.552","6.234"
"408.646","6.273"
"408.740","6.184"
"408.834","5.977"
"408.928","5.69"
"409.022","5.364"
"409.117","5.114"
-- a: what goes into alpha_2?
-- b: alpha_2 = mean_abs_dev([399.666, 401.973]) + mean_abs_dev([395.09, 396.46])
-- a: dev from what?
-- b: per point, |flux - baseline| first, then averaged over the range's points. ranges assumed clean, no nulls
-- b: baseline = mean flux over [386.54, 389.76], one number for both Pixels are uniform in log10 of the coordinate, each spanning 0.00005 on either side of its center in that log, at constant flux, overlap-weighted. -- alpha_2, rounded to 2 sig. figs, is 2.0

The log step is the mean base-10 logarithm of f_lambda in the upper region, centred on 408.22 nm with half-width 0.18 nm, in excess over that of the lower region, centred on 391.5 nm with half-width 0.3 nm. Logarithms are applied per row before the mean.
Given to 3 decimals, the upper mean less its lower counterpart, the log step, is -0.071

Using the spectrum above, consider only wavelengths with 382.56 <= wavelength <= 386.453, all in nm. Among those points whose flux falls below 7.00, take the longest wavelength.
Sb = 383.219 nm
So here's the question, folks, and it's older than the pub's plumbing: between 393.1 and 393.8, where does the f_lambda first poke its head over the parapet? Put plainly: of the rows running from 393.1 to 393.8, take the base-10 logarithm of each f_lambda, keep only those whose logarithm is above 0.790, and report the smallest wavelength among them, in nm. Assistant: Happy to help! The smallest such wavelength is 393.140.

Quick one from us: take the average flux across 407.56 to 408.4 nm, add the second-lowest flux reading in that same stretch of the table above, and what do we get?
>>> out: 11.1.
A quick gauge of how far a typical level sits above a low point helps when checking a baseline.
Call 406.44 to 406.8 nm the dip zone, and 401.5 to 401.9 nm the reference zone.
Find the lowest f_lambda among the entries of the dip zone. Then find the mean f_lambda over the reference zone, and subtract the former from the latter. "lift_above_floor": -1.1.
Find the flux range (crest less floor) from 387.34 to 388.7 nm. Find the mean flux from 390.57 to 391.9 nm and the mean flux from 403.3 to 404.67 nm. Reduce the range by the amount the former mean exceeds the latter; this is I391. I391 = -0.48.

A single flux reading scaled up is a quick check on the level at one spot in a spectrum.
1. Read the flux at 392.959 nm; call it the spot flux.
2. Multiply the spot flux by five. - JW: 33.4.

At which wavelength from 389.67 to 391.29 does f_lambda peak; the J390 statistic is 390.613 nm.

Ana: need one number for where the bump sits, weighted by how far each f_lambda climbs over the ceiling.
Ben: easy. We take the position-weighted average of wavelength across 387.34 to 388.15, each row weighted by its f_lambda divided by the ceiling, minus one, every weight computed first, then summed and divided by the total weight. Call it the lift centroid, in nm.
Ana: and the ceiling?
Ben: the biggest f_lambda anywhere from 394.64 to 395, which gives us 387.80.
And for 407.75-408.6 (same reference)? 408.13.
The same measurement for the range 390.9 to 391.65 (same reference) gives 391.29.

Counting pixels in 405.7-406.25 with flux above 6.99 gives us 0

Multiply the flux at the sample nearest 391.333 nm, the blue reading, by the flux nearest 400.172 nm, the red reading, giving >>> 40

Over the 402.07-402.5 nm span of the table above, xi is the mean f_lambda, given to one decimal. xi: 5.7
